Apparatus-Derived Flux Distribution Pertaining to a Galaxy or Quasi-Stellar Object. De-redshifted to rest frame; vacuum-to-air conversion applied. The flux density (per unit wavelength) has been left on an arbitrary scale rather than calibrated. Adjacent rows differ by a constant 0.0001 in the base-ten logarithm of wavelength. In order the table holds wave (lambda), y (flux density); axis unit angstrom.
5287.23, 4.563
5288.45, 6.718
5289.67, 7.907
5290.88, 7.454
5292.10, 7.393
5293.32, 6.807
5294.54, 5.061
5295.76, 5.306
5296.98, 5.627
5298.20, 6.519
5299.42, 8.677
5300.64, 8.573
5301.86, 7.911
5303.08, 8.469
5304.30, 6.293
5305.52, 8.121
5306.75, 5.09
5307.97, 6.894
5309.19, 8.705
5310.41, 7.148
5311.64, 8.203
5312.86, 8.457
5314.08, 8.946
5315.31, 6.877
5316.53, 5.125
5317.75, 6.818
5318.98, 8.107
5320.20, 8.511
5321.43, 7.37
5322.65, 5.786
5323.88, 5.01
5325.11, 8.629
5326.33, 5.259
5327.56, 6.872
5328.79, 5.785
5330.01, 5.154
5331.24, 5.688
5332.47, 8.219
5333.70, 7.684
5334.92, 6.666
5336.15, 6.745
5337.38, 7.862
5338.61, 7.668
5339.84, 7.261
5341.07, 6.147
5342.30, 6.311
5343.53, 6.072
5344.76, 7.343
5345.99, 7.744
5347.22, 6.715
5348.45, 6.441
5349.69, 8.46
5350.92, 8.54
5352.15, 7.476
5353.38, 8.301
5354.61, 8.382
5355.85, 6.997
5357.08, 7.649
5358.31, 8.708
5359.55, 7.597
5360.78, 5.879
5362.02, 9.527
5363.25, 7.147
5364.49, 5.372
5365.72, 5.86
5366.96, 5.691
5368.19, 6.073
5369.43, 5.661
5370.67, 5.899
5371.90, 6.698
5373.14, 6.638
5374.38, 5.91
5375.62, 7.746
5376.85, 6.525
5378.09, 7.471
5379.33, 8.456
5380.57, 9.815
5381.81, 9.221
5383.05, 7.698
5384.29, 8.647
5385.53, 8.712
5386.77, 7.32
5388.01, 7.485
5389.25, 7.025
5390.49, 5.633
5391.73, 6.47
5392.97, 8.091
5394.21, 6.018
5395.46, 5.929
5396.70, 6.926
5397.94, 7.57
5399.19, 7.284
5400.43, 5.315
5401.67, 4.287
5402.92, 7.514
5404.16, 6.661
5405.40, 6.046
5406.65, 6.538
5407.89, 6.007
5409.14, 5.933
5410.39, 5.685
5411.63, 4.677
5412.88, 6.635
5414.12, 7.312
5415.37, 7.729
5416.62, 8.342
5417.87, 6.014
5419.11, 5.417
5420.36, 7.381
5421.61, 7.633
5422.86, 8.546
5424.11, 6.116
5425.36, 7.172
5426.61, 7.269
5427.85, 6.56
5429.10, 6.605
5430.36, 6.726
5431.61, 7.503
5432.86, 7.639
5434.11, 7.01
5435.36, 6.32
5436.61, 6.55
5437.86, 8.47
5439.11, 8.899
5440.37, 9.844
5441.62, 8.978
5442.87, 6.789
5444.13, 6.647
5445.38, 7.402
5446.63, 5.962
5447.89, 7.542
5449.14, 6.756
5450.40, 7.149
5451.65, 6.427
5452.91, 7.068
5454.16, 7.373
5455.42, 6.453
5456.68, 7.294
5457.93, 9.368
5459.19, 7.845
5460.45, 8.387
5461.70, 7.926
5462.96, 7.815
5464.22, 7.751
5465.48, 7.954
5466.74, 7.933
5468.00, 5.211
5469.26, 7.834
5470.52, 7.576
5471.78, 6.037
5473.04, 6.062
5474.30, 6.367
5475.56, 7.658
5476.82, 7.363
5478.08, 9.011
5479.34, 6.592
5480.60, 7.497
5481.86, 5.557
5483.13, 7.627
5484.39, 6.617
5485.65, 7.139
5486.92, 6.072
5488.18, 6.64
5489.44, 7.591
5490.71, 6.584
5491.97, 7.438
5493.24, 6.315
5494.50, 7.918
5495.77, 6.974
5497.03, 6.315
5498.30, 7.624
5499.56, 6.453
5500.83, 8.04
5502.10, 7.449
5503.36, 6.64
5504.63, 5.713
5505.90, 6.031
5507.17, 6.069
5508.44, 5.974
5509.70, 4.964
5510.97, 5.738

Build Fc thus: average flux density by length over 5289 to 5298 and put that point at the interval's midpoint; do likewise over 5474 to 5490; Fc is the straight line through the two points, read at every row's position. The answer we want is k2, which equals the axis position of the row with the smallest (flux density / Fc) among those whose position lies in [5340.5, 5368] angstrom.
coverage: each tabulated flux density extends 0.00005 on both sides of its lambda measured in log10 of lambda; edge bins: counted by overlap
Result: 5364.49 angstrom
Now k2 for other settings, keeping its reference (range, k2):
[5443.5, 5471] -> 5468.00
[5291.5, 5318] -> 5294.54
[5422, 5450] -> 5446.63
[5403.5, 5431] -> 5411.63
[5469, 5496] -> 5481.86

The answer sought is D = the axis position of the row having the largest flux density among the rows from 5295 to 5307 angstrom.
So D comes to 5299.42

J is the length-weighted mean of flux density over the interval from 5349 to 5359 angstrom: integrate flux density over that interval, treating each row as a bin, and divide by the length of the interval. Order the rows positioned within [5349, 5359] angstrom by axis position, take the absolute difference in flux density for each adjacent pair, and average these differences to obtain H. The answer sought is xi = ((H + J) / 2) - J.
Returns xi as -3.66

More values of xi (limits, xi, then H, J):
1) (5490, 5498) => -2.96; 1.04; 6.95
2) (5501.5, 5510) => -2.82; 0.53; 6.16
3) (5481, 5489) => -2.81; 1.05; 6.66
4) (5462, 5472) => -3.13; 1.06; 7.33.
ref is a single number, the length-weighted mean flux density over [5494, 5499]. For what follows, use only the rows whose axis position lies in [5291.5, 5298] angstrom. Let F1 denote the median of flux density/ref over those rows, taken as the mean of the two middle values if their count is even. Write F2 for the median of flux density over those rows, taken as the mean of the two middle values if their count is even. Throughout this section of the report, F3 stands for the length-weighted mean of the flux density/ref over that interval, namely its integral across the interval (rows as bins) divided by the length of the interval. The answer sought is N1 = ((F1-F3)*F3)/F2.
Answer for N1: -0.009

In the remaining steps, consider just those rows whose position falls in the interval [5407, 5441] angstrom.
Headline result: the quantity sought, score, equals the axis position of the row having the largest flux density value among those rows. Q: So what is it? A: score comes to 5440.37 angstrom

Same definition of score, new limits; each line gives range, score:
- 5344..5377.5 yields 5362.02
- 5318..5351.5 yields 5325.11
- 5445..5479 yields 5457.93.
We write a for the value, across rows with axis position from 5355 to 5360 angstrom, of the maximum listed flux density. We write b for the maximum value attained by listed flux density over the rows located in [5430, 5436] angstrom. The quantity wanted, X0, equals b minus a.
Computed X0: -1.1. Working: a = 8.708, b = 7.639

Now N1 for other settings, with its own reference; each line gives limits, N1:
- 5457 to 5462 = -0.004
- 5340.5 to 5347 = -0.009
